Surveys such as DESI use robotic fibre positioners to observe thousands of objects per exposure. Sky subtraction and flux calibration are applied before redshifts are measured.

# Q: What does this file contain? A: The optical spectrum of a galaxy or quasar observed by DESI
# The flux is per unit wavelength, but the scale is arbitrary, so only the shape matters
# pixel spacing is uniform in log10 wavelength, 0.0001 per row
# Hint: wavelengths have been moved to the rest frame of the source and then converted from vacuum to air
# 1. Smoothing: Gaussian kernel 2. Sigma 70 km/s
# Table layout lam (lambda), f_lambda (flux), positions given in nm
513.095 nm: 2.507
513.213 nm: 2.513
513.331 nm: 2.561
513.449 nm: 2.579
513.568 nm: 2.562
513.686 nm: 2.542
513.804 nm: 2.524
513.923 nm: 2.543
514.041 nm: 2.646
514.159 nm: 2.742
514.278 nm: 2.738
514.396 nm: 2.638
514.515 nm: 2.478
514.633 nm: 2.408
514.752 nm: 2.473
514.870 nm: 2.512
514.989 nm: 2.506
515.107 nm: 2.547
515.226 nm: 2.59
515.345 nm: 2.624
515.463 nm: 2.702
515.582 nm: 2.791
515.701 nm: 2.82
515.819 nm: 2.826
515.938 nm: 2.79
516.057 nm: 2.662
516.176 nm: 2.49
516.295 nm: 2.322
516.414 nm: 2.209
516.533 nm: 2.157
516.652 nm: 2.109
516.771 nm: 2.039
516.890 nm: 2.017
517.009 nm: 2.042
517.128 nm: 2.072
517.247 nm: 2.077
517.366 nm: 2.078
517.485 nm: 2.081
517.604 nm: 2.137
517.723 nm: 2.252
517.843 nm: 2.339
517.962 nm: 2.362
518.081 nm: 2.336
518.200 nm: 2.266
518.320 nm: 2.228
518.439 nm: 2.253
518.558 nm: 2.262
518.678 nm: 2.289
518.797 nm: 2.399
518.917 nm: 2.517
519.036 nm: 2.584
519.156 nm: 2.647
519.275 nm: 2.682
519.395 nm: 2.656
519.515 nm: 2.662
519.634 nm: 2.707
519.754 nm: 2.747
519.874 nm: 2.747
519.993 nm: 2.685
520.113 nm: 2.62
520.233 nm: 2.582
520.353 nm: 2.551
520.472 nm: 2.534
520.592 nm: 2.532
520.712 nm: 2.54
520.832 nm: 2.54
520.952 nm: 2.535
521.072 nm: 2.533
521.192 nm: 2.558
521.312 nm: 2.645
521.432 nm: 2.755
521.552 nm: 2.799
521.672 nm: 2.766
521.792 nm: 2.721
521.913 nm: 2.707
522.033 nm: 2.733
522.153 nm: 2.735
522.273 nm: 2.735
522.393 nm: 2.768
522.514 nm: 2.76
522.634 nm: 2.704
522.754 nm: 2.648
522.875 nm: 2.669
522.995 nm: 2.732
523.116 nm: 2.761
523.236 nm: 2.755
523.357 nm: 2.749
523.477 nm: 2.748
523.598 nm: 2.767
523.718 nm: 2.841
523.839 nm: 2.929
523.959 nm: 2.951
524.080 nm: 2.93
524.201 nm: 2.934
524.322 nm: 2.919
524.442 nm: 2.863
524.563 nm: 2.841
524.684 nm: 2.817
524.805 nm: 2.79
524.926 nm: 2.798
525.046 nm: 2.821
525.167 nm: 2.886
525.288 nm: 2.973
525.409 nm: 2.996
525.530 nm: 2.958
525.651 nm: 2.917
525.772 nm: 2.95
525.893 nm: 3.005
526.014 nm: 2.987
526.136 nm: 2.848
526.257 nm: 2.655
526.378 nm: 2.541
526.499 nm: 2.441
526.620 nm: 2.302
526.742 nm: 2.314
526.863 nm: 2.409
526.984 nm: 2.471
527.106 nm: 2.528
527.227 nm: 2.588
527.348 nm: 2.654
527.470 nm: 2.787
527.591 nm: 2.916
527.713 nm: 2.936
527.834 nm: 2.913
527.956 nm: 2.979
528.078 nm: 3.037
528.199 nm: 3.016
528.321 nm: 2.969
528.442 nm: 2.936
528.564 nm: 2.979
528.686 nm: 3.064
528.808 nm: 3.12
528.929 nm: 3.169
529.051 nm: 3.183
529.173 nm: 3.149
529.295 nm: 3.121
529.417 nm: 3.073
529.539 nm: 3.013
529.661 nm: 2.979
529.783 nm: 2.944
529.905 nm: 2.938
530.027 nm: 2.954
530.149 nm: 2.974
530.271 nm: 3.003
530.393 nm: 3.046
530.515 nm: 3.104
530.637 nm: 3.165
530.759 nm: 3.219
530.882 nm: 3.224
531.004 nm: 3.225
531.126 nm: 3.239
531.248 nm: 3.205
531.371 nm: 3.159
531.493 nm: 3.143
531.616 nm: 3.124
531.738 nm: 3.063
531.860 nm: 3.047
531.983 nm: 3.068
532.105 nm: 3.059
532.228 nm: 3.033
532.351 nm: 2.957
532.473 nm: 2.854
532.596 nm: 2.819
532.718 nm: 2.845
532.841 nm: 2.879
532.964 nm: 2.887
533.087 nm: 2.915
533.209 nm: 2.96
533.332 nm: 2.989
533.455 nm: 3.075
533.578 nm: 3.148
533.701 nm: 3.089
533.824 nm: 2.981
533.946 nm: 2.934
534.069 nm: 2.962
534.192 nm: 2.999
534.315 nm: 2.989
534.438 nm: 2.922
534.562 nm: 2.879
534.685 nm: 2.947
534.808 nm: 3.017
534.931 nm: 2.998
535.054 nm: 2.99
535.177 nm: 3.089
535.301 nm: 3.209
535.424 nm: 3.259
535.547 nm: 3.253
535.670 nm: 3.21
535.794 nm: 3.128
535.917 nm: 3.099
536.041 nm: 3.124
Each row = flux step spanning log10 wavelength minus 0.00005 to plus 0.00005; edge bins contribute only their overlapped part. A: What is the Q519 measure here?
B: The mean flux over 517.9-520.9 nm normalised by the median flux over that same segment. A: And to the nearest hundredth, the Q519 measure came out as 0.99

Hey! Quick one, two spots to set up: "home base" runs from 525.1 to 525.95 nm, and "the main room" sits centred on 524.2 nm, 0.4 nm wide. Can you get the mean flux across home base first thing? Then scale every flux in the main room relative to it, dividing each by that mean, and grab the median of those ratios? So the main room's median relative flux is 0.99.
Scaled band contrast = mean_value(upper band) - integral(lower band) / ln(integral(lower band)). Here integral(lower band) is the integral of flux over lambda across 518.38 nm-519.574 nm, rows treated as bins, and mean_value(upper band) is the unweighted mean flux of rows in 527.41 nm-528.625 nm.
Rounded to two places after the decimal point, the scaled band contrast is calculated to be 0.22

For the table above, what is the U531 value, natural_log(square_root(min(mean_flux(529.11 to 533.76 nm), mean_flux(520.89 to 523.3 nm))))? 0.50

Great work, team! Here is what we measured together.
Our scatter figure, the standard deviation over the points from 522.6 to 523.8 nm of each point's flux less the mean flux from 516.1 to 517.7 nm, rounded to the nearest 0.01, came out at 0.05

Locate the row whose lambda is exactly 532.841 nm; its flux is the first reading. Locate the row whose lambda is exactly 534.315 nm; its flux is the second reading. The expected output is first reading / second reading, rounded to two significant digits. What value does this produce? 0.96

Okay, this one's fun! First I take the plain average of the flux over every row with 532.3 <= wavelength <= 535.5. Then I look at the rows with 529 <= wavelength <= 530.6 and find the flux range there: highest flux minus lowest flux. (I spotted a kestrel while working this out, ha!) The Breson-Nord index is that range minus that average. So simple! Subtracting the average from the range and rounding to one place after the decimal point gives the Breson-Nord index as -2.7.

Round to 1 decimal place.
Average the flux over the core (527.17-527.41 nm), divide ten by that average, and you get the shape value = 3.8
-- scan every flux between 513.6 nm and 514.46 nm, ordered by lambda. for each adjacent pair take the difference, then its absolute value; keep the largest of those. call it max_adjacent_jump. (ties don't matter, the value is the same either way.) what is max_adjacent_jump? 0.103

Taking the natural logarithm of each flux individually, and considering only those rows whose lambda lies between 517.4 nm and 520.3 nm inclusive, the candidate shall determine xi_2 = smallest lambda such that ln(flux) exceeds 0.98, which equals 519.275 nm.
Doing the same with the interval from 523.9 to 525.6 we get 523.959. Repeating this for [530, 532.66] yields 530.027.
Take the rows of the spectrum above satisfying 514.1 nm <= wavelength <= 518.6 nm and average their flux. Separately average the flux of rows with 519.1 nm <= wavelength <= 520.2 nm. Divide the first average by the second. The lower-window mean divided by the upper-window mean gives 0.89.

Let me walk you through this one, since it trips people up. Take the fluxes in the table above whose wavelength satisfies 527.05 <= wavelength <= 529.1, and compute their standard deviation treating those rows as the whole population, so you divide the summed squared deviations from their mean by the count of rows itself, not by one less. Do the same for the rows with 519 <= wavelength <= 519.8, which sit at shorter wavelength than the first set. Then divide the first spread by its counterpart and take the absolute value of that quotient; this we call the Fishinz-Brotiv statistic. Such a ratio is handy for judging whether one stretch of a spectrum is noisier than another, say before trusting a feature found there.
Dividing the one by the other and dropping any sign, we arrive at 3.9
